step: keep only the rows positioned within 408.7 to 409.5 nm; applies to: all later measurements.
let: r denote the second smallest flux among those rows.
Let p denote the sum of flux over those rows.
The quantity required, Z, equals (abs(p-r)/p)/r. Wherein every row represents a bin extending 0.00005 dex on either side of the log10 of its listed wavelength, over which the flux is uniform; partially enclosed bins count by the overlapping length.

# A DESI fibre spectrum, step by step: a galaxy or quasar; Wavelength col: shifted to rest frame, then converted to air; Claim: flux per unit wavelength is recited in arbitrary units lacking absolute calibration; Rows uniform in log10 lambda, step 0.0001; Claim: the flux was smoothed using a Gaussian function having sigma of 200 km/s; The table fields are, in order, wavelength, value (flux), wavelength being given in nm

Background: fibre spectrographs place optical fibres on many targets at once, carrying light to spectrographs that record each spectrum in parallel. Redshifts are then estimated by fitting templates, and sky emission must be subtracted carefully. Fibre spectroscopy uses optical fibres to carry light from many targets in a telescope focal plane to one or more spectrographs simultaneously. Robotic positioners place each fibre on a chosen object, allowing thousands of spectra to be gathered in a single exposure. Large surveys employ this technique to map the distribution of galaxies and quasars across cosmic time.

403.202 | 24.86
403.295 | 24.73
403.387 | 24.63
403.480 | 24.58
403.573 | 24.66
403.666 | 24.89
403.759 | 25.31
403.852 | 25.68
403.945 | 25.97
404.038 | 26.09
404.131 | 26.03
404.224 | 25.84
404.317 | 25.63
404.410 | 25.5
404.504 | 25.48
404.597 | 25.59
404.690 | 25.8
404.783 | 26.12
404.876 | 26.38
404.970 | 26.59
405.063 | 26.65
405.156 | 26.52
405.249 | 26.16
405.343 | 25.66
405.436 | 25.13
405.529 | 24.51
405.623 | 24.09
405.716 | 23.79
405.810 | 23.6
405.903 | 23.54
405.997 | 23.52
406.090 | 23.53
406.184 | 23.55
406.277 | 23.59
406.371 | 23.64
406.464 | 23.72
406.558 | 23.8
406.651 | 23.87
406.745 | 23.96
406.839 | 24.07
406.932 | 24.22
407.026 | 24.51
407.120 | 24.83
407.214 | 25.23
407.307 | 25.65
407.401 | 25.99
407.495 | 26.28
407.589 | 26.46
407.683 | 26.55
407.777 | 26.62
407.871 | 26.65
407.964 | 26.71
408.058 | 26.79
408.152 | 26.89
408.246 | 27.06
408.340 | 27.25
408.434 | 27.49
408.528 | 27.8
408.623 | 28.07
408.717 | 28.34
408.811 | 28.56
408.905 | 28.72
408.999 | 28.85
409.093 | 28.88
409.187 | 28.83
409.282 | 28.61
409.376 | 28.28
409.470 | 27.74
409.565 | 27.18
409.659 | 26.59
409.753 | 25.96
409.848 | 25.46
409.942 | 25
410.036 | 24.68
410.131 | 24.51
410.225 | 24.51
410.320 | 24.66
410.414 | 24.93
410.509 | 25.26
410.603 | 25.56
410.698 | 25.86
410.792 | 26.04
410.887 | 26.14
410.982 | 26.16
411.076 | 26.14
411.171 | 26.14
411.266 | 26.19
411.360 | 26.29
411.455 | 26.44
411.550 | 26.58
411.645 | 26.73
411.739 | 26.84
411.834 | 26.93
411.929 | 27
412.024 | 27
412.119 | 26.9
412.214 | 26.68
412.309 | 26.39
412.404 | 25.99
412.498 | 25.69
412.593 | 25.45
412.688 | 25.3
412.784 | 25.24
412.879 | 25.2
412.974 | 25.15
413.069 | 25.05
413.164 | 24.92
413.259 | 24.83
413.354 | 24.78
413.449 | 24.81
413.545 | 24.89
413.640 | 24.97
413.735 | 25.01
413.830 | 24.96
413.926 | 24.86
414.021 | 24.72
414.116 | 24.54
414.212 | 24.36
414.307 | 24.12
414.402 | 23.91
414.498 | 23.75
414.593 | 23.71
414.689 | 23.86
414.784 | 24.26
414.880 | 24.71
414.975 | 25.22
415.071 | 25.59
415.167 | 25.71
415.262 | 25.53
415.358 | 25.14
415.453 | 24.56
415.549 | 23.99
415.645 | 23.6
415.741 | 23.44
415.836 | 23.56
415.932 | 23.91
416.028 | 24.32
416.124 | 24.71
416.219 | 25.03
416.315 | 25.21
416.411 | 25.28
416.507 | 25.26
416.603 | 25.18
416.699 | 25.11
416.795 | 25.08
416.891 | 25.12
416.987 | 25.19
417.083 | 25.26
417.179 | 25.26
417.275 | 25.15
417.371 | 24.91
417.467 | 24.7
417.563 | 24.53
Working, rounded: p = 257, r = 28.28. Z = 0.031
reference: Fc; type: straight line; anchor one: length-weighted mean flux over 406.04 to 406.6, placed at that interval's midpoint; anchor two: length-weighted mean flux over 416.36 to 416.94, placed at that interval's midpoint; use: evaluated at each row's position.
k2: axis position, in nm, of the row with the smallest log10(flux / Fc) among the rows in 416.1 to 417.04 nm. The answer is 416.124 nm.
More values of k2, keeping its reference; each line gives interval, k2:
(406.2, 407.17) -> 406.277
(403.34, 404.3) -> 403.480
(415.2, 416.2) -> 415.741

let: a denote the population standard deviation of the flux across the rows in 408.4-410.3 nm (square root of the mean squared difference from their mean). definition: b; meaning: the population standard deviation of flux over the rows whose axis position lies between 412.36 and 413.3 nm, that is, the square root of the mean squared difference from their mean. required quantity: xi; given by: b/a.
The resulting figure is 0.2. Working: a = 1.6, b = 0.3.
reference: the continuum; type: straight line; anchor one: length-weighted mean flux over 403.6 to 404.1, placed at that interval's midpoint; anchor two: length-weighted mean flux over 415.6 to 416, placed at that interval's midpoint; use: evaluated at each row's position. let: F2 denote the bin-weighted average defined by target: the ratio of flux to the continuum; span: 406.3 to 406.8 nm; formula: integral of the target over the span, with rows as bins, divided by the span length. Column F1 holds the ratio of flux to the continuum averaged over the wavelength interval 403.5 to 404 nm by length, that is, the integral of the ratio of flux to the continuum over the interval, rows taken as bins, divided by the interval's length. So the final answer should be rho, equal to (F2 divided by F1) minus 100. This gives -99.04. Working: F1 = 0.99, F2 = 0.95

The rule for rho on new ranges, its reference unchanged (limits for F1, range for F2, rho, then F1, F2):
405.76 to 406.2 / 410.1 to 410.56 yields -98.91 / 0.93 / 1.01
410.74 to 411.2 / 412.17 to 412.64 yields -98.99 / 1.07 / 1.08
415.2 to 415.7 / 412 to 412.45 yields -98.94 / 1.04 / 1.10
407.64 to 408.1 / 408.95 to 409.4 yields -98.92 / 1.07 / 1.16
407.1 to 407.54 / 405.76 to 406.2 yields -99.09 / 1.03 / 0.93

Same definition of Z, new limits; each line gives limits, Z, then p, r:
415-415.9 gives 0.038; 221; 23.56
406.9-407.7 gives 0.036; 230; 24.51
